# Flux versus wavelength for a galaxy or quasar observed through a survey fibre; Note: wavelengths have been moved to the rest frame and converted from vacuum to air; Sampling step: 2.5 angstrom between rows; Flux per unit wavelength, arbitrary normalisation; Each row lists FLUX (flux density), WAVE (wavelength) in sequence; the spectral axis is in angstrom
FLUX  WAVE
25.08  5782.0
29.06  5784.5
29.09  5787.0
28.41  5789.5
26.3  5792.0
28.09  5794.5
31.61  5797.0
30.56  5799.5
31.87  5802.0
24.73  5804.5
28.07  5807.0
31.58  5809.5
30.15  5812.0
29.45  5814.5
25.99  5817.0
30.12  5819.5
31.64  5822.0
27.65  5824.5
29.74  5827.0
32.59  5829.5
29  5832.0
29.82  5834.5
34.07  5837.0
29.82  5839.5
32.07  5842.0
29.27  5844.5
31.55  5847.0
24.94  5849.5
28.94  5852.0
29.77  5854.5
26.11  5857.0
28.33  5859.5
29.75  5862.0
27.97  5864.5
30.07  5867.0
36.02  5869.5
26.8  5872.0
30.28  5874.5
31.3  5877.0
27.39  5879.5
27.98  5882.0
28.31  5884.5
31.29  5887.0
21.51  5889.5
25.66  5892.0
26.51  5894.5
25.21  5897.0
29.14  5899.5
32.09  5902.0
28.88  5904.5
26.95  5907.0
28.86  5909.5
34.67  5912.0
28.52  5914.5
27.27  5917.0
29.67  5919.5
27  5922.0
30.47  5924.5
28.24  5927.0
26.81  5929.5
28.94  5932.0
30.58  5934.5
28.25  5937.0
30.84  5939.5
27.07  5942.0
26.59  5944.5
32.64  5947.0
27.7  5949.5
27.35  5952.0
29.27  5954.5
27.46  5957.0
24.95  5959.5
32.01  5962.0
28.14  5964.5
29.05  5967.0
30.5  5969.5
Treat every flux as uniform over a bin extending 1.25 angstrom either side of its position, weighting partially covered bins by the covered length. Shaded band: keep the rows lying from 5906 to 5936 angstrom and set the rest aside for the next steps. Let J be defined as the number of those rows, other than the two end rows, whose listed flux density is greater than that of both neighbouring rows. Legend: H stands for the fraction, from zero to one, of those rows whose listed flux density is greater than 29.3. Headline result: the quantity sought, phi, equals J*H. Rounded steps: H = 0.3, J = 3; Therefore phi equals 1.0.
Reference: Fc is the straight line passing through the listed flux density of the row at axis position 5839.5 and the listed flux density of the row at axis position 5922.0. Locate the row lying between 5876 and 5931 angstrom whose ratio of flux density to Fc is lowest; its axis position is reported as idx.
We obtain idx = 5889.5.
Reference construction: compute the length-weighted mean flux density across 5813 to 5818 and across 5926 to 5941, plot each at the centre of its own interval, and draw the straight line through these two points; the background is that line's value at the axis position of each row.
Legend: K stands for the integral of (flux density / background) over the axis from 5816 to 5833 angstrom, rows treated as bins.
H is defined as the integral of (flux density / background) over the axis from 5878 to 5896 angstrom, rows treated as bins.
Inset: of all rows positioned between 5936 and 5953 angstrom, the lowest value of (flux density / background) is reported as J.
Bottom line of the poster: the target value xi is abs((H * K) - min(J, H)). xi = 305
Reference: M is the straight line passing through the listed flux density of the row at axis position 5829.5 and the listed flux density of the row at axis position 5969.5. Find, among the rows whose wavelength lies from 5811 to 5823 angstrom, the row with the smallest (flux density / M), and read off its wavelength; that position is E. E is 5817.0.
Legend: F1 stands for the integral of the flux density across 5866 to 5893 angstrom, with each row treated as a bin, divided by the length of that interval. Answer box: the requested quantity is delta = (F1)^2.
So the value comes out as 829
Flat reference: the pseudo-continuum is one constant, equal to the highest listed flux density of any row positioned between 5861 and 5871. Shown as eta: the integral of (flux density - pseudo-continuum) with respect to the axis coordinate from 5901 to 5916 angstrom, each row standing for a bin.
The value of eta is -92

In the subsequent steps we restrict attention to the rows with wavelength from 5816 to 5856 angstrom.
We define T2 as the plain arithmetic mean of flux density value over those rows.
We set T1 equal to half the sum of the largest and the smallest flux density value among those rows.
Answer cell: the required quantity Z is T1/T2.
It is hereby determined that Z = 0.990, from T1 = 29.5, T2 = 29.8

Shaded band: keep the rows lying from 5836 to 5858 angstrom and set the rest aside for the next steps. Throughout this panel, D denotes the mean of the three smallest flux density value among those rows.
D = 26.7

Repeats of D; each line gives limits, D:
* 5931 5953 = 27.0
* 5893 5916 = 26.2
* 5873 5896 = 24.6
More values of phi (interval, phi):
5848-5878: 1.5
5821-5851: 2.7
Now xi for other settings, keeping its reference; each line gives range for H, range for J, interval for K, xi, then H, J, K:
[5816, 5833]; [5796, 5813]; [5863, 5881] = 340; 18.0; 0.888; 19.0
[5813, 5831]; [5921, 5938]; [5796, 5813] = 345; 19.0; 0.928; 18.2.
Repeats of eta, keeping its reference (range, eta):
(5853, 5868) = -111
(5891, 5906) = -121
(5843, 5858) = -112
